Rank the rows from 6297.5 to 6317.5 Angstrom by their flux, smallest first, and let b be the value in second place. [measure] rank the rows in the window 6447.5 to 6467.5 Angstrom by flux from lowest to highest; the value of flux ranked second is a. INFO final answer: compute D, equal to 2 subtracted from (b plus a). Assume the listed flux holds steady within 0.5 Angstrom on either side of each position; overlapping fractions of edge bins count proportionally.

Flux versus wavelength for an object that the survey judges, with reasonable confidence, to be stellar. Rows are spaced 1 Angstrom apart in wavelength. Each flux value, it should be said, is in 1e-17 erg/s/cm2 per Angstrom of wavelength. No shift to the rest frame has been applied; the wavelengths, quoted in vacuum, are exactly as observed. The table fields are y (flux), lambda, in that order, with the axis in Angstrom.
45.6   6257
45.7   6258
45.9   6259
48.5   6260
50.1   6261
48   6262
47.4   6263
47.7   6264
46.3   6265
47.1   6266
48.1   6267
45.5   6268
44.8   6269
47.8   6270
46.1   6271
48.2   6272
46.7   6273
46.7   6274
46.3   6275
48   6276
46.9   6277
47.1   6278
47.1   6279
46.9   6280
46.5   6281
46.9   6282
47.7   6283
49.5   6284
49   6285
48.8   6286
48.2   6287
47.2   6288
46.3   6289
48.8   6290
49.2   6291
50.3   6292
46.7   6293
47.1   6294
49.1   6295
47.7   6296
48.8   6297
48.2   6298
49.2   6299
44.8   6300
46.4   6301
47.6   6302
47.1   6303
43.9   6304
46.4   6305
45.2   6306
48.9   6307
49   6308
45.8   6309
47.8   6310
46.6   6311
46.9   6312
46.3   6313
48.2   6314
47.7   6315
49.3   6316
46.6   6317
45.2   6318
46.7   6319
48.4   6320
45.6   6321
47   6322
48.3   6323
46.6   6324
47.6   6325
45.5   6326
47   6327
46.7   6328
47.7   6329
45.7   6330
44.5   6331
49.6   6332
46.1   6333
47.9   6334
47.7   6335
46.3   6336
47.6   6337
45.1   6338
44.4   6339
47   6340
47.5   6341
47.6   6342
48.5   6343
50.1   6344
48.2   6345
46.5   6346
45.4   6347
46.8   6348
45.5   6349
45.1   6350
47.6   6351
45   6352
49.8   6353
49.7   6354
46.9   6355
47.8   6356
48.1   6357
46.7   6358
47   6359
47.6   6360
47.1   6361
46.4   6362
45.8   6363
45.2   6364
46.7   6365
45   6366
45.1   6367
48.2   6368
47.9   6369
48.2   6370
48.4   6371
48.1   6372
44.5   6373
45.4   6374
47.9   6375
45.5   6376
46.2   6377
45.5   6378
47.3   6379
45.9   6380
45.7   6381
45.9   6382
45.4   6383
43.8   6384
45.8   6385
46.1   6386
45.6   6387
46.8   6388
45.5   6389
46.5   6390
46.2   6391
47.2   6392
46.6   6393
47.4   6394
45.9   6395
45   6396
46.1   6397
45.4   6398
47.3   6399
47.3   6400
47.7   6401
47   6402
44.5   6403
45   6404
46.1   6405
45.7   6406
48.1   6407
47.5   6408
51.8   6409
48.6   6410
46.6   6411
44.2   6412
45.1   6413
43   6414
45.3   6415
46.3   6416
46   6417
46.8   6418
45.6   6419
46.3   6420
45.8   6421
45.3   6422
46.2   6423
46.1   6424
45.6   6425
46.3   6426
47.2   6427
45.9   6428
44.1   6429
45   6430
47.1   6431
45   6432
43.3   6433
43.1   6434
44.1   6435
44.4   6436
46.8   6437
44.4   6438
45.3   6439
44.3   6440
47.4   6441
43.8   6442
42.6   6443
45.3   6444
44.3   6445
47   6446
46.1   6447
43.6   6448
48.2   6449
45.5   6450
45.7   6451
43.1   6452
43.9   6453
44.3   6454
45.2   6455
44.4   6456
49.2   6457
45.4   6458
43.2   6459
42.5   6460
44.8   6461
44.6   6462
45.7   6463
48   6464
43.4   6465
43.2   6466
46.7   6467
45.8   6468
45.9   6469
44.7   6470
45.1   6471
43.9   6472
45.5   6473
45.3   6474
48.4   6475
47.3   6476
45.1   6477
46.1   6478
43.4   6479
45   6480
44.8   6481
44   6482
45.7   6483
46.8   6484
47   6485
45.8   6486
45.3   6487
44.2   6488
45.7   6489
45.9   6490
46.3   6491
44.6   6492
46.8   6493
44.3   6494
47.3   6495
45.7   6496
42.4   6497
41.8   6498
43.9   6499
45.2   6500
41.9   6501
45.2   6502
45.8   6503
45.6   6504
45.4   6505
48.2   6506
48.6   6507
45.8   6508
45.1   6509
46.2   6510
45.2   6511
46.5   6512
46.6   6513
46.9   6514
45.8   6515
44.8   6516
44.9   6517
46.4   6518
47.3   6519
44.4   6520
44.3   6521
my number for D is 86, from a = 43.1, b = 44.8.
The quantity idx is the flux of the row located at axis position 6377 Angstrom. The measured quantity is 46.2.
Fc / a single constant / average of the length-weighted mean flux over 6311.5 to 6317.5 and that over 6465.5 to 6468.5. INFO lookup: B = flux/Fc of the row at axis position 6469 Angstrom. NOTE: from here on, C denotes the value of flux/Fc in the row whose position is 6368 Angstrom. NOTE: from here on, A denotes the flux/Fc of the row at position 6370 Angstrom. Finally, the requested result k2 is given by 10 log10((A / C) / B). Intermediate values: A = 1.04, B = 0.99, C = 1.04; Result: 0.0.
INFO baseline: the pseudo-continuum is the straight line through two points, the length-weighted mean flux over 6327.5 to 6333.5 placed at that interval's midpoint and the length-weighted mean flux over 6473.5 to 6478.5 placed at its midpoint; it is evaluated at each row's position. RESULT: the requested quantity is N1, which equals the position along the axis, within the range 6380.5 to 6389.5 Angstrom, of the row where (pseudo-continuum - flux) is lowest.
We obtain 6388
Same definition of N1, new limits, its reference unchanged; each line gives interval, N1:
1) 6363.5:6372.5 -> 6371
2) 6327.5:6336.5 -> 6332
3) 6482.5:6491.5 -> 6485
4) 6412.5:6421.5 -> 6418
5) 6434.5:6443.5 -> 6441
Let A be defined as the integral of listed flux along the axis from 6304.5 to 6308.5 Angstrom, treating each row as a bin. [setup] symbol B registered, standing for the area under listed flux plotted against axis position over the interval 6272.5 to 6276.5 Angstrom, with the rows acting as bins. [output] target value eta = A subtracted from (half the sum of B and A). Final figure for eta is -1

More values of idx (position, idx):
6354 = 49.7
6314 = 48.2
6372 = 48.1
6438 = 44.4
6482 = 44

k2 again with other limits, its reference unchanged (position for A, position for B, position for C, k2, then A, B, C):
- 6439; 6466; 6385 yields 0.3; 0.98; 0.93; 0.99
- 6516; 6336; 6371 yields -0.3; 0.97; 1.00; 1.04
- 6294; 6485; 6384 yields 0.3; 1.02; 1.01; 0.94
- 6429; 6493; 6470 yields -0.1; 0.95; 1.01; 0.96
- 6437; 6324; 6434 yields 0.3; 1.01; 1.01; 0.93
